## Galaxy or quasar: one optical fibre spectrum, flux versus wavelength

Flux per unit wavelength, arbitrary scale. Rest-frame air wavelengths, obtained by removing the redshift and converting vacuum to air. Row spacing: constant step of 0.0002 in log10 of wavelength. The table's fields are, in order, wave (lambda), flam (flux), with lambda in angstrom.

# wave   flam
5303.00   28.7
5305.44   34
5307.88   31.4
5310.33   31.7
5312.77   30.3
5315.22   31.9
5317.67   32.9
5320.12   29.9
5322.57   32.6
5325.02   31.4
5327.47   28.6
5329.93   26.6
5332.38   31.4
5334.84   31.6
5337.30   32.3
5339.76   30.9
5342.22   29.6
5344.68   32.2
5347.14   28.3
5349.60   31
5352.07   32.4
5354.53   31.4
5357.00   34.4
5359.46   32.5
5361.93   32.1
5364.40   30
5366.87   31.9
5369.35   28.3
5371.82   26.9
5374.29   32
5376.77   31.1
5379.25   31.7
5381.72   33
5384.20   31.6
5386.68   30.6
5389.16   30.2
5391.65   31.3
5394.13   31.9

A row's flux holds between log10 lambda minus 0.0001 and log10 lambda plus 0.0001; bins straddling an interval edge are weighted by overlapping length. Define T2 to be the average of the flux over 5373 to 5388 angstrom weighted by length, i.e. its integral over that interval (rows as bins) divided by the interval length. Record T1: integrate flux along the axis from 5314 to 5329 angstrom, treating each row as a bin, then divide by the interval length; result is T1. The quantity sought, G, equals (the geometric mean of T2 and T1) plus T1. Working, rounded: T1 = 31.12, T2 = 31.7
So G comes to 62.5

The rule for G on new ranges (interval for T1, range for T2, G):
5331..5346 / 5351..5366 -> 63.0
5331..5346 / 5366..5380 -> 62.0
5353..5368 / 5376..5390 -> 63.8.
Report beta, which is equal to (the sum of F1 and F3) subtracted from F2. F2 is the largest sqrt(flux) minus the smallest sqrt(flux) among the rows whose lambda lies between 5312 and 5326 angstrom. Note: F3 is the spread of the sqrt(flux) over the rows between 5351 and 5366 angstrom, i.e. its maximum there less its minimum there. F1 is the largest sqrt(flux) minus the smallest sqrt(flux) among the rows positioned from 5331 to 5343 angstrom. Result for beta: -0.363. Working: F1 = 0.24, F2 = 0.27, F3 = 0.388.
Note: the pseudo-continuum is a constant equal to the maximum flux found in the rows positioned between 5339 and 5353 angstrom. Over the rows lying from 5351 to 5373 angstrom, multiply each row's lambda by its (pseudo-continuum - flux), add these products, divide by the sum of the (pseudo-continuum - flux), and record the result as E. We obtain 5370.1 angstrom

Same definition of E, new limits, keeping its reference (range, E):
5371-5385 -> 5373.9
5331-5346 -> 5339.2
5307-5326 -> 5315.7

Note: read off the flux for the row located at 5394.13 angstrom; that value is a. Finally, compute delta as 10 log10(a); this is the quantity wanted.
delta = 15.0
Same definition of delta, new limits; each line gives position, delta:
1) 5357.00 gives 15.4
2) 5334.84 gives 15.0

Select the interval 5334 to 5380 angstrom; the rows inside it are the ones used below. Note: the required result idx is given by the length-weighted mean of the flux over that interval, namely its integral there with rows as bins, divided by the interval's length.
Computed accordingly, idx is 31.1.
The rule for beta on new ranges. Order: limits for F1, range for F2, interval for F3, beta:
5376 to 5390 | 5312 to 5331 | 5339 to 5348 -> -0.026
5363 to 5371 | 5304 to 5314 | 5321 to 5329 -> -0.364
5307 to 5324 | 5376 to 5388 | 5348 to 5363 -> -0.352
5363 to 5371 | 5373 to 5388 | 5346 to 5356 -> -0.488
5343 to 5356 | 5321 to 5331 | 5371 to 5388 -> -0.378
